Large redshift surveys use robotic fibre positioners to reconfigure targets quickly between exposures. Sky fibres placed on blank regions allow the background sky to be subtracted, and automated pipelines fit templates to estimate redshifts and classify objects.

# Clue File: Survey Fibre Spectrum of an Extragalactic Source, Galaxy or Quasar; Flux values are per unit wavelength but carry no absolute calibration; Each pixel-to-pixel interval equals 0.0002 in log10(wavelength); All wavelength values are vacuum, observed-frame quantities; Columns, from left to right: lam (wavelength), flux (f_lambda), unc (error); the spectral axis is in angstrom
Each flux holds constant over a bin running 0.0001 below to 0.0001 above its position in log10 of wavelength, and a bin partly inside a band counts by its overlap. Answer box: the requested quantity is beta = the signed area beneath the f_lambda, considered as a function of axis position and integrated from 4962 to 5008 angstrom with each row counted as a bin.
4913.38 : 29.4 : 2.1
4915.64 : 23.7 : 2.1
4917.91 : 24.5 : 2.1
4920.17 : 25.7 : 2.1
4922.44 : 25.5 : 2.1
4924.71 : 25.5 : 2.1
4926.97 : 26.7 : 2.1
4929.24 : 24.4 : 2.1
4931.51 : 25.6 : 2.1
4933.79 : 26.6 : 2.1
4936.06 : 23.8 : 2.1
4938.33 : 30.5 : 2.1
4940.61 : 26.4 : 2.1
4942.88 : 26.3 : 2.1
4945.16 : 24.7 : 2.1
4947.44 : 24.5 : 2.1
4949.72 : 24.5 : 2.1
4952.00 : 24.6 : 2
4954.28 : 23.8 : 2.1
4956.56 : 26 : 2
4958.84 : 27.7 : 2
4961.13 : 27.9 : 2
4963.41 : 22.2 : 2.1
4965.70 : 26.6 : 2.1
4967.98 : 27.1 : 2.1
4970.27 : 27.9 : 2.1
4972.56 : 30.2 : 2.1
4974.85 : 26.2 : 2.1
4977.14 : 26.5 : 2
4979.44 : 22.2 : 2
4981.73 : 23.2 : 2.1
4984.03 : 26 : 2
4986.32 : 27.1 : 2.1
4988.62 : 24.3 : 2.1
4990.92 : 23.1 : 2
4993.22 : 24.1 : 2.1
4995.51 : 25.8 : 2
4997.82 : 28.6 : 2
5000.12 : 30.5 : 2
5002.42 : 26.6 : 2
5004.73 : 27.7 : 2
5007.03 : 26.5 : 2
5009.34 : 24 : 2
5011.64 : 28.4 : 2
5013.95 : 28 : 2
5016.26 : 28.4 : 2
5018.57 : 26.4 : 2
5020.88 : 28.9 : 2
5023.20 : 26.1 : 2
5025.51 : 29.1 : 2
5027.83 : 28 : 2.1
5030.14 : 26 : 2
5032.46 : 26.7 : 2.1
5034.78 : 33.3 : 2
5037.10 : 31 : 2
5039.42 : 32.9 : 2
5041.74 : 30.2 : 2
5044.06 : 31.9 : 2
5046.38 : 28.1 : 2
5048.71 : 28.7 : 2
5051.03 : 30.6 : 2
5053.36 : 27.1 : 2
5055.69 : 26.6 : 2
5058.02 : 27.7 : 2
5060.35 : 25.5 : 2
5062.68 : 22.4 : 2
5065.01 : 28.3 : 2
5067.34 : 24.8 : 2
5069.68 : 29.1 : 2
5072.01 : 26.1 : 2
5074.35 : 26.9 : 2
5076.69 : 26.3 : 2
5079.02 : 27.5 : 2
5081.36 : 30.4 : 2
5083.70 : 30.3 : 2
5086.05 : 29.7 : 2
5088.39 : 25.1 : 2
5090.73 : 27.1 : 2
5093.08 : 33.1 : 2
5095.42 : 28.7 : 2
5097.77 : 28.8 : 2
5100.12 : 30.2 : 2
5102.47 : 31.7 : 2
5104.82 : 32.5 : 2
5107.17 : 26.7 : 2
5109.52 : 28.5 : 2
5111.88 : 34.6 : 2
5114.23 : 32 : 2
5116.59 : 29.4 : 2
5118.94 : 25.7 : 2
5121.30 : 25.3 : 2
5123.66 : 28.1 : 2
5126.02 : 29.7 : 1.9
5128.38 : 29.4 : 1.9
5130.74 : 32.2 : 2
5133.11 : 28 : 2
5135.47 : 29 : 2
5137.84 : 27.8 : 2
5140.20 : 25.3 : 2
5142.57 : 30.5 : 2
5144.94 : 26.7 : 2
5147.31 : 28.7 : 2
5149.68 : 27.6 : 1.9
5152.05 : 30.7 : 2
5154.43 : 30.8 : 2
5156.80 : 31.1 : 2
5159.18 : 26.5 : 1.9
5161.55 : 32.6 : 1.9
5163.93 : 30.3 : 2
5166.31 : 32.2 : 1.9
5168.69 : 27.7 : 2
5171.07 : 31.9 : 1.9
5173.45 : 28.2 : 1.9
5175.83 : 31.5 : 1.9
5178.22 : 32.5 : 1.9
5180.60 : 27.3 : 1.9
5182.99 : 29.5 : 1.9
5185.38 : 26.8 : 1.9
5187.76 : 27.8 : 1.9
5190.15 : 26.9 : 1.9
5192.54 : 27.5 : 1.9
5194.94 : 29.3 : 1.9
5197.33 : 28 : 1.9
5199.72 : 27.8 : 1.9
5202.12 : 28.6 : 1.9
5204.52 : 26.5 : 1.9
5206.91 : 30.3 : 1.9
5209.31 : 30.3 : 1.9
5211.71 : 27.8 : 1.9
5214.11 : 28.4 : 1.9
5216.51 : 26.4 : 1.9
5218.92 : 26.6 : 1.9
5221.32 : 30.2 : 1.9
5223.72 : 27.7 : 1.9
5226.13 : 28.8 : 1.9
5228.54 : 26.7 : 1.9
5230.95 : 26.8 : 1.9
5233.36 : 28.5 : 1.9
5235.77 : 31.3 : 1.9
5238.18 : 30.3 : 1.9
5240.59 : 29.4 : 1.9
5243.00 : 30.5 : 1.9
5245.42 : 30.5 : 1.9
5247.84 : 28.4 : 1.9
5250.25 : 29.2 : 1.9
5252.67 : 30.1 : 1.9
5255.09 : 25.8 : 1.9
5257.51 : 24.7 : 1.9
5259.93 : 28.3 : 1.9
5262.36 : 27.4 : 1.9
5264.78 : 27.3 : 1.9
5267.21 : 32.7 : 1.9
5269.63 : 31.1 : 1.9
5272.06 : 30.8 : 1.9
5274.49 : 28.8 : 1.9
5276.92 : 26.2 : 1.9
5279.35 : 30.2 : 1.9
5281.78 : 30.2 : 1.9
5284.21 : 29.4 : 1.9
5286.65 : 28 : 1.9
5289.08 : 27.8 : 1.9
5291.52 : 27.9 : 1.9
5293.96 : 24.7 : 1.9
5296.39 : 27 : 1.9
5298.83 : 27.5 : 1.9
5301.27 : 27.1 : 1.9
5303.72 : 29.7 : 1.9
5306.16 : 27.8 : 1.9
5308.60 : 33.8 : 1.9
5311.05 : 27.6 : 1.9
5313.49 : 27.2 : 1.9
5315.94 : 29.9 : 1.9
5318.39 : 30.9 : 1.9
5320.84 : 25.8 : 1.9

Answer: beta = 1202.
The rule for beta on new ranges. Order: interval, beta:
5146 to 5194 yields 1411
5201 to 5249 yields 1378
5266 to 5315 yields 1410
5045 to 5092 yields 1290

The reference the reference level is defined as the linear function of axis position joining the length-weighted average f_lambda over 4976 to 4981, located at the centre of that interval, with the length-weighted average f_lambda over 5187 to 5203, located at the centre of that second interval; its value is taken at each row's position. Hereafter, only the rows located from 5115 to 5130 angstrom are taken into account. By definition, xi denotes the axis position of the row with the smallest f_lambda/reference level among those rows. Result 5121.30 angstrom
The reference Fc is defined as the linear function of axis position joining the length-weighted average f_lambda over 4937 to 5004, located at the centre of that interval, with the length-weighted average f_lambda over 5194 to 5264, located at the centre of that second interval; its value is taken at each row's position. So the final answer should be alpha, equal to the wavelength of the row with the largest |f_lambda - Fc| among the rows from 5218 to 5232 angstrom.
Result 5221.32 angstrom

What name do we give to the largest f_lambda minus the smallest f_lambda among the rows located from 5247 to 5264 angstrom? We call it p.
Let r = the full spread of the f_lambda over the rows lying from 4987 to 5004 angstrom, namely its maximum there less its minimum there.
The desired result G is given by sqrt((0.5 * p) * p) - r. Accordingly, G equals -4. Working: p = 5.4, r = 7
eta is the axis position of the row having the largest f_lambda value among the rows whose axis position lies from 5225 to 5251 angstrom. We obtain 5235.77 angstrom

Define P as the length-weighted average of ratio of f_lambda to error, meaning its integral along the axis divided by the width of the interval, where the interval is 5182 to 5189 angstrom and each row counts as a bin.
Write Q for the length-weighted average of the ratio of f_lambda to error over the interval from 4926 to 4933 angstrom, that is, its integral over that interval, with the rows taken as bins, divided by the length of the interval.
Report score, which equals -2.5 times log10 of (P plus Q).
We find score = -3.57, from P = 14.7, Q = 12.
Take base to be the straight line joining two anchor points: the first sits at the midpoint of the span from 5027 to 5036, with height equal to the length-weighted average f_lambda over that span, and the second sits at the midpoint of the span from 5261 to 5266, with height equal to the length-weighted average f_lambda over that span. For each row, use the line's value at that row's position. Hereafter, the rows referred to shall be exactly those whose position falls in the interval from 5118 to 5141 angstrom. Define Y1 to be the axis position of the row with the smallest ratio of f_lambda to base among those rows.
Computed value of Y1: 5121.30 angstrom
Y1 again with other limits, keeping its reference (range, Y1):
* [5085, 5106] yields 5088.39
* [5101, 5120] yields 5118.94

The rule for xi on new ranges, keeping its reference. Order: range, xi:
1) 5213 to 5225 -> 5216.51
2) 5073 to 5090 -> 5088.39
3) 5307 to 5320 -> 5313.49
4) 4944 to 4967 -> 4963.41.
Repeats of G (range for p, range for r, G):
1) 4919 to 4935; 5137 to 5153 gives -4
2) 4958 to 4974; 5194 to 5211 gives 2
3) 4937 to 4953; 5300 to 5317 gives -2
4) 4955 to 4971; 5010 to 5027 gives 1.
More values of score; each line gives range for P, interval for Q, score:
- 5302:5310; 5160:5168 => -3.76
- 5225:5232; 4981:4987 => -3.57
